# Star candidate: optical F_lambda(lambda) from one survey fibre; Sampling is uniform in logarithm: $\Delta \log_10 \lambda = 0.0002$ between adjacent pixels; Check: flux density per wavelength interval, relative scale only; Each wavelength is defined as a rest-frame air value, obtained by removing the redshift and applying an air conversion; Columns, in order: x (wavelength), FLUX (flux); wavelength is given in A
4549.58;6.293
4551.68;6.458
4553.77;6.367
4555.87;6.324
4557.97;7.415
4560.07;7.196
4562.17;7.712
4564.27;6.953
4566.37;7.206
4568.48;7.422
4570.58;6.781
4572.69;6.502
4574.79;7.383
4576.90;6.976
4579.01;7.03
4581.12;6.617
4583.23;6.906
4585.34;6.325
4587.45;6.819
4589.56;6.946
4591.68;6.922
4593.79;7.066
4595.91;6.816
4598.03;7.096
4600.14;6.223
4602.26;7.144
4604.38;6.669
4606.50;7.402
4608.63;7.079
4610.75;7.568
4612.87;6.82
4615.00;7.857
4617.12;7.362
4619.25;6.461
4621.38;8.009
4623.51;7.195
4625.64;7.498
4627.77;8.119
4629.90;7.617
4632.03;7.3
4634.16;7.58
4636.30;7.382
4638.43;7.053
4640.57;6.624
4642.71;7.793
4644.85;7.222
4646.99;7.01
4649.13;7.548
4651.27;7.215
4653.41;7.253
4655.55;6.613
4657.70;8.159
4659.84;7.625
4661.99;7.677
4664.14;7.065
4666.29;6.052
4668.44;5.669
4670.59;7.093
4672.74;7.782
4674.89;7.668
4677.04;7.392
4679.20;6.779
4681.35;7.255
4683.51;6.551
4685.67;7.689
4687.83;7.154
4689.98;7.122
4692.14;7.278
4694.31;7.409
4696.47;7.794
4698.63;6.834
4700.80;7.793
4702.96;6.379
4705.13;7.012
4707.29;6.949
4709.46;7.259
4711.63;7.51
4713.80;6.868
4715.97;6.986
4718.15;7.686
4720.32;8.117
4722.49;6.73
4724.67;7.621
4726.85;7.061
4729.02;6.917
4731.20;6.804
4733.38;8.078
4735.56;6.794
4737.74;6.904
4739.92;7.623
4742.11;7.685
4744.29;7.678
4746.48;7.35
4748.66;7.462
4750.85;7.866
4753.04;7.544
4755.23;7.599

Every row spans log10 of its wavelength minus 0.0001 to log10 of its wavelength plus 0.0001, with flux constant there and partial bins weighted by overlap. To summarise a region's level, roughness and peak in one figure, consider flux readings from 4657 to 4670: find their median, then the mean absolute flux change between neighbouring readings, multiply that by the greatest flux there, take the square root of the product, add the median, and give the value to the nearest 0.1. 9.4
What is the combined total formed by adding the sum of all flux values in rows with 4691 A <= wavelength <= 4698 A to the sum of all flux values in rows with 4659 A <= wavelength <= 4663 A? 38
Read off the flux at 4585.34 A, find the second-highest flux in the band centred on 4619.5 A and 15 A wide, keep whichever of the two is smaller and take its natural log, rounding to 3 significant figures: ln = 1.84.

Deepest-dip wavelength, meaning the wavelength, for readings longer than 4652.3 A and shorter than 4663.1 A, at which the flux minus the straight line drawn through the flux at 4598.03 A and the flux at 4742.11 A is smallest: 4655.55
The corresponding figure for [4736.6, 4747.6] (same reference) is 4737.74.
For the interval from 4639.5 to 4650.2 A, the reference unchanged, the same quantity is 4640.57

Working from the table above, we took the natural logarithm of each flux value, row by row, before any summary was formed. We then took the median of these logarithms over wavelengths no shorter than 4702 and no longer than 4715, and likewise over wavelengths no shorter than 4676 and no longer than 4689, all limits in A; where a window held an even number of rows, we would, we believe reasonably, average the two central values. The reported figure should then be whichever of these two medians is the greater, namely 1.97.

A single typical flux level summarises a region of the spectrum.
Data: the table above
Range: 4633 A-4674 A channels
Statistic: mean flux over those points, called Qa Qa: 7.2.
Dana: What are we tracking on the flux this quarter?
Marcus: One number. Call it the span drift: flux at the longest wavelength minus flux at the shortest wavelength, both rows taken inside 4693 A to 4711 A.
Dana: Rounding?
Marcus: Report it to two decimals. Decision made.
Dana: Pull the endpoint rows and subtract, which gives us -0.15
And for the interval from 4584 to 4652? 0.89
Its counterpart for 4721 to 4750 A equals 0.73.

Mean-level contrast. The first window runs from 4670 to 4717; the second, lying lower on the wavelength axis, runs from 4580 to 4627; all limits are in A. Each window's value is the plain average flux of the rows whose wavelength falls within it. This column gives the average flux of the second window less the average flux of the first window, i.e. -0.17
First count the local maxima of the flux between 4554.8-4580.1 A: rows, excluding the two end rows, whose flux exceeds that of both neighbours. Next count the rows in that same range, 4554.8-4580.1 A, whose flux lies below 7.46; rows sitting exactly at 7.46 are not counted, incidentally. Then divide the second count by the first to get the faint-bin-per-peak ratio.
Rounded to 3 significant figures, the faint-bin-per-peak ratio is 2.75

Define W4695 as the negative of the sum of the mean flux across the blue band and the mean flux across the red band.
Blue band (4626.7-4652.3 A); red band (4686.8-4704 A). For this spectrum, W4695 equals -14.6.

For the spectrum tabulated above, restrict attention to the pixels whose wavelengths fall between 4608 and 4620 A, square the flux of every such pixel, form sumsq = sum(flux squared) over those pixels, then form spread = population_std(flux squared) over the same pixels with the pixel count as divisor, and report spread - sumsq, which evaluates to -305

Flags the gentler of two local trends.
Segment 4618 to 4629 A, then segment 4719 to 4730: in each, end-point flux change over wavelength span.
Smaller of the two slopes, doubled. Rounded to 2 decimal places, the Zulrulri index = -0.28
